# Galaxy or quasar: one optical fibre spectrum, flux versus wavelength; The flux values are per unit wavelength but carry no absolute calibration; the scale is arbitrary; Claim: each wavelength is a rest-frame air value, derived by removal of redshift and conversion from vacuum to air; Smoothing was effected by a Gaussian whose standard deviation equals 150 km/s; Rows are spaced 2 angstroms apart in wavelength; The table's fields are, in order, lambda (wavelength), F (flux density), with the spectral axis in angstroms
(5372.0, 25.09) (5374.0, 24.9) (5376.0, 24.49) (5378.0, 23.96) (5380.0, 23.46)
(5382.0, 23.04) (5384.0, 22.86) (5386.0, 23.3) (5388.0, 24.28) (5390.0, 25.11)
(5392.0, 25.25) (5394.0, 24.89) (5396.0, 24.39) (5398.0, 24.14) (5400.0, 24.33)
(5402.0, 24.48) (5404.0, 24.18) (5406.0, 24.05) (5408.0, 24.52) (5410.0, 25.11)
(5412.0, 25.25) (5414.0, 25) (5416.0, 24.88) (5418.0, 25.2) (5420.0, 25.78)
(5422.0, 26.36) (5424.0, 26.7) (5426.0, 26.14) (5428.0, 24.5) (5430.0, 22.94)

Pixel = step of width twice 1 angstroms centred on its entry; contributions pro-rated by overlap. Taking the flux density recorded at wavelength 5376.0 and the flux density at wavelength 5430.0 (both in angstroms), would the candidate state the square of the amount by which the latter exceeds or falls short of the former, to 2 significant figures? 2.4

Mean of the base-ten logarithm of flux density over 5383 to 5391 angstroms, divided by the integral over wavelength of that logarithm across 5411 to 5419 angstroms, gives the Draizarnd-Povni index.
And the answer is 0.123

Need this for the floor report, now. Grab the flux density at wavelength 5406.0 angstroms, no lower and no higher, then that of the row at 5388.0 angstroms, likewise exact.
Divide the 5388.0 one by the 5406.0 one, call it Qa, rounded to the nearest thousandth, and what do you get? 1.010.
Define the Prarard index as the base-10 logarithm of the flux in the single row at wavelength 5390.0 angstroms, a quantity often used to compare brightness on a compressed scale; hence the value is 1.40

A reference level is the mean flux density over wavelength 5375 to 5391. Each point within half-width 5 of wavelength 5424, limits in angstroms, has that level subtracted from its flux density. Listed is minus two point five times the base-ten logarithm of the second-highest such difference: -1.0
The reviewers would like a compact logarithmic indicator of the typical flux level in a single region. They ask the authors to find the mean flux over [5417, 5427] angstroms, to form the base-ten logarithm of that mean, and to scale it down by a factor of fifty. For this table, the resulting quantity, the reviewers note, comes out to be 0.0283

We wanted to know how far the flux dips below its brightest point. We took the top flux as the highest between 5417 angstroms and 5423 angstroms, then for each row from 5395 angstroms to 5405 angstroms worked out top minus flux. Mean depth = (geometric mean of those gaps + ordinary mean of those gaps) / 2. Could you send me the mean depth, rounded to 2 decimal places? 2.05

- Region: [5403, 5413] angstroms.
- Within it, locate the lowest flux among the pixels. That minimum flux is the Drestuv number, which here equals 24.05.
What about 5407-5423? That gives 24.52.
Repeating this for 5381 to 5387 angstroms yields 22.86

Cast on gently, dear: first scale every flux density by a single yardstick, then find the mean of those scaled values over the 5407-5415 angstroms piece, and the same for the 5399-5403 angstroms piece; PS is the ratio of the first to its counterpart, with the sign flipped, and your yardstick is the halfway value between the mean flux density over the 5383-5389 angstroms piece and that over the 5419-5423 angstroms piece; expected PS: -1.02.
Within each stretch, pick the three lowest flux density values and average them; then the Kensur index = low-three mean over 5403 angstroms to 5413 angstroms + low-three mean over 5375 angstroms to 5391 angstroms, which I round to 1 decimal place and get 47.3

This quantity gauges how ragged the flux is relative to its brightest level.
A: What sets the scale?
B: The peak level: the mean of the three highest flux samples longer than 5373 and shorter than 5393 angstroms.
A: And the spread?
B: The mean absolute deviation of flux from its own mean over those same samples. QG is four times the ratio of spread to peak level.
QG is 0.12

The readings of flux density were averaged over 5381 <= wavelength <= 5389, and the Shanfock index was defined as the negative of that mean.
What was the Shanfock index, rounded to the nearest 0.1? -23.4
